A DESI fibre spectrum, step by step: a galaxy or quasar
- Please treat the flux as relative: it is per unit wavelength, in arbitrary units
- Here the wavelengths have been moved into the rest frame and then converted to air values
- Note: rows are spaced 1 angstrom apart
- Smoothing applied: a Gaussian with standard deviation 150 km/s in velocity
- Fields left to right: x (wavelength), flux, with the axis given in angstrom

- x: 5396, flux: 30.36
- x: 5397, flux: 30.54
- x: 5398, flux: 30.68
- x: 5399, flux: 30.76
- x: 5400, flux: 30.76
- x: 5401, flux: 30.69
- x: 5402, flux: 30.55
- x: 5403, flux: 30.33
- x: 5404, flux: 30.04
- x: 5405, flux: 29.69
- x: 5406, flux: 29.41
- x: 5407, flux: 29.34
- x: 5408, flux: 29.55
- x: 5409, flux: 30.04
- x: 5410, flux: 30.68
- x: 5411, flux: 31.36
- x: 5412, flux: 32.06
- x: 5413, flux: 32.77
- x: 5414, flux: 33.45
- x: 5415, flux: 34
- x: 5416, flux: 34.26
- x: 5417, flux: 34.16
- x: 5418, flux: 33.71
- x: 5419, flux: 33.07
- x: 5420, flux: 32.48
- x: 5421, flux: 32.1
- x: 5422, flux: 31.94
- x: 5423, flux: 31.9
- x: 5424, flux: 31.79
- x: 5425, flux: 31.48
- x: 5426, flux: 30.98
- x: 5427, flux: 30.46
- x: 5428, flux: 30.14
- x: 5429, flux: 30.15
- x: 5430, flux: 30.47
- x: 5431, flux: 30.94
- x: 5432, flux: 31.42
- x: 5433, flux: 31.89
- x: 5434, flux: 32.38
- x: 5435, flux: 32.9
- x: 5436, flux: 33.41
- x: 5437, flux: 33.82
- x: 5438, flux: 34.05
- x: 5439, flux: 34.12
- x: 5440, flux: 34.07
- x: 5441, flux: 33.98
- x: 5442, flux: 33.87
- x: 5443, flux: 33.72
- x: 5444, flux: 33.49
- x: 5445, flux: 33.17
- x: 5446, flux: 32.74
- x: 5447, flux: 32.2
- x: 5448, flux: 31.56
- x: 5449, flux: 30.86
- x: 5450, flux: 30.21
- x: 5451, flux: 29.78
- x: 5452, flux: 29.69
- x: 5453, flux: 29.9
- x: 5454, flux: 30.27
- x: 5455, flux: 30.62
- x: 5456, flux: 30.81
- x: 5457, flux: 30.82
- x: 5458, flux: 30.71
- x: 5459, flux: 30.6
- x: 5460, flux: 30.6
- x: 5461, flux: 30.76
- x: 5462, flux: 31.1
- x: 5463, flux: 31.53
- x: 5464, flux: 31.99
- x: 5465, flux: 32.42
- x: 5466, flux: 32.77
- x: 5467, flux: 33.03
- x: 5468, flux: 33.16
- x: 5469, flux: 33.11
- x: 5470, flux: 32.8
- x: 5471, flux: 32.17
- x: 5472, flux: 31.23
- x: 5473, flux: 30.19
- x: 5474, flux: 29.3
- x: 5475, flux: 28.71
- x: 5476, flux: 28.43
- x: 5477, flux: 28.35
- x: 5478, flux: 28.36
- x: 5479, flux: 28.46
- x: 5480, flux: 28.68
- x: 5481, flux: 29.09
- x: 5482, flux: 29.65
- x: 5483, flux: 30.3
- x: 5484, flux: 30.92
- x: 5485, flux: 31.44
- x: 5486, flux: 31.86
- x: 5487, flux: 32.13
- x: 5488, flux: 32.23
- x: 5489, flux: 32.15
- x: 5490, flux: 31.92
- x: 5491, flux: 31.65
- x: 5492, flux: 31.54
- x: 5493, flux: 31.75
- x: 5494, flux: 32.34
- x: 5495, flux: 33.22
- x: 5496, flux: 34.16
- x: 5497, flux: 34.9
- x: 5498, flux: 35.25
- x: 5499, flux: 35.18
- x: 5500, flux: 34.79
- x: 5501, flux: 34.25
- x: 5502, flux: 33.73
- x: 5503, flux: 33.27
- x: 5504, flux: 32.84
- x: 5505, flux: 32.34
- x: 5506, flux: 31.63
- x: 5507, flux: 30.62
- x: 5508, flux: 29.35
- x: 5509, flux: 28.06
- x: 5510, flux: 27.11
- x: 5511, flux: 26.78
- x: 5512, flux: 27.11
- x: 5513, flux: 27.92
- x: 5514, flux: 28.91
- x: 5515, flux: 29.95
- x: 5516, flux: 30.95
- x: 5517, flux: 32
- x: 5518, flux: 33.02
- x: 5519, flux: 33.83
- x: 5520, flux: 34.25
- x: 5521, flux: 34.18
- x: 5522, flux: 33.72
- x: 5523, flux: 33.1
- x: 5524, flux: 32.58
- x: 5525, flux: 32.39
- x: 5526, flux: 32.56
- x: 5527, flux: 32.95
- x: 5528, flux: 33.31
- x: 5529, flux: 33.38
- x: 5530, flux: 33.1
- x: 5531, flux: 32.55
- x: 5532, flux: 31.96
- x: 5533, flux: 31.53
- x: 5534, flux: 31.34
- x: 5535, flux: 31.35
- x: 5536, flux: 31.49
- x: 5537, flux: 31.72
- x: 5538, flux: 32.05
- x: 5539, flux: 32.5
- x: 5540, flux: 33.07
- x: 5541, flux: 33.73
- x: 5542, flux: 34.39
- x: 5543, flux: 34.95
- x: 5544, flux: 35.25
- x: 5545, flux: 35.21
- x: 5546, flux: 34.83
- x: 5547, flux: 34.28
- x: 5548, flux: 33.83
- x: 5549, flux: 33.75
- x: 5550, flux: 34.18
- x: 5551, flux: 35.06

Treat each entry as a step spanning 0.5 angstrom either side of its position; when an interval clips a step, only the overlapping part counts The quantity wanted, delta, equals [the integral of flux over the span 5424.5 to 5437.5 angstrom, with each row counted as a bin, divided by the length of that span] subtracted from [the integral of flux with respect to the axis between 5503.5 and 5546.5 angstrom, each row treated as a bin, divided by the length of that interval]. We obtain 0.4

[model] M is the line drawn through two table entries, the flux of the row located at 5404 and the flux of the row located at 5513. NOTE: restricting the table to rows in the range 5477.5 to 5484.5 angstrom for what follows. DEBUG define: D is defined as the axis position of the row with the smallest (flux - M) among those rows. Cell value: 5478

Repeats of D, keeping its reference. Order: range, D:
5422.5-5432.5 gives 5428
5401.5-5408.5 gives 5407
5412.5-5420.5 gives 5420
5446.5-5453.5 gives 5452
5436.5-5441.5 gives 5437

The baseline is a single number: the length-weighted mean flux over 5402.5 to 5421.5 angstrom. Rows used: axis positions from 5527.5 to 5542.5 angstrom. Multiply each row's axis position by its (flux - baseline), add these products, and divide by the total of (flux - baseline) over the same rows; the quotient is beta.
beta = 5535.9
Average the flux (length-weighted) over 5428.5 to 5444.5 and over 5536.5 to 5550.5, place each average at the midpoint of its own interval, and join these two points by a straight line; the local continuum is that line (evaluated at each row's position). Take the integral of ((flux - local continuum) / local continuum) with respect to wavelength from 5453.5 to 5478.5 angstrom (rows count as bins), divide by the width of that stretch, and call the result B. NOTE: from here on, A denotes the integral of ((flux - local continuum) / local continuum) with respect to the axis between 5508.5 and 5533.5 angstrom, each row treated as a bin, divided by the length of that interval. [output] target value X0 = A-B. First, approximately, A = -0.063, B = -0.064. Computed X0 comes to 0.001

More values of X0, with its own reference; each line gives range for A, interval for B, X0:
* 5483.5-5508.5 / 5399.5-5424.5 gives 0.007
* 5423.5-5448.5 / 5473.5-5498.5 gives 0.054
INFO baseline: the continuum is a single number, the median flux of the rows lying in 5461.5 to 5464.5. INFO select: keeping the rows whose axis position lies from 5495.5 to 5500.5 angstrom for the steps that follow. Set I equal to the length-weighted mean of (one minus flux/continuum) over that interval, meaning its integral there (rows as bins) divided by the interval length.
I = -0.105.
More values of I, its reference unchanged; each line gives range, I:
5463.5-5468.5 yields -0.036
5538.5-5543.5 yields -0.070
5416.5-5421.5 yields -0.050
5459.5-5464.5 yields 0.011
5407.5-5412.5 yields 0.025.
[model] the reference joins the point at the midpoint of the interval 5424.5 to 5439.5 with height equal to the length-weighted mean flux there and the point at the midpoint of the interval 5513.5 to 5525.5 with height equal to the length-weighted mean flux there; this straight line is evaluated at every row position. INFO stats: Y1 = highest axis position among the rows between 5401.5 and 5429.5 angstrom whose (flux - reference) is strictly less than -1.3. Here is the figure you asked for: 5429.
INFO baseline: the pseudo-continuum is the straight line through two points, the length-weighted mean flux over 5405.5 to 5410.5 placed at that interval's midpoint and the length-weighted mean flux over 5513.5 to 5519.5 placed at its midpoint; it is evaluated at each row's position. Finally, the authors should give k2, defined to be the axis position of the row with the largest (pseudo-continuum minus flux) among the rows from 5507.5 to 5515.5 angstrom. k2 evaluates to 5511 angstrom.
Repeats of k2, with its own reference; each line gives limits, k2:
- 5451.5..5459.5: 5452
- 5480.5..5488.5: 5481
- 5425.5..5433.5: 5429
